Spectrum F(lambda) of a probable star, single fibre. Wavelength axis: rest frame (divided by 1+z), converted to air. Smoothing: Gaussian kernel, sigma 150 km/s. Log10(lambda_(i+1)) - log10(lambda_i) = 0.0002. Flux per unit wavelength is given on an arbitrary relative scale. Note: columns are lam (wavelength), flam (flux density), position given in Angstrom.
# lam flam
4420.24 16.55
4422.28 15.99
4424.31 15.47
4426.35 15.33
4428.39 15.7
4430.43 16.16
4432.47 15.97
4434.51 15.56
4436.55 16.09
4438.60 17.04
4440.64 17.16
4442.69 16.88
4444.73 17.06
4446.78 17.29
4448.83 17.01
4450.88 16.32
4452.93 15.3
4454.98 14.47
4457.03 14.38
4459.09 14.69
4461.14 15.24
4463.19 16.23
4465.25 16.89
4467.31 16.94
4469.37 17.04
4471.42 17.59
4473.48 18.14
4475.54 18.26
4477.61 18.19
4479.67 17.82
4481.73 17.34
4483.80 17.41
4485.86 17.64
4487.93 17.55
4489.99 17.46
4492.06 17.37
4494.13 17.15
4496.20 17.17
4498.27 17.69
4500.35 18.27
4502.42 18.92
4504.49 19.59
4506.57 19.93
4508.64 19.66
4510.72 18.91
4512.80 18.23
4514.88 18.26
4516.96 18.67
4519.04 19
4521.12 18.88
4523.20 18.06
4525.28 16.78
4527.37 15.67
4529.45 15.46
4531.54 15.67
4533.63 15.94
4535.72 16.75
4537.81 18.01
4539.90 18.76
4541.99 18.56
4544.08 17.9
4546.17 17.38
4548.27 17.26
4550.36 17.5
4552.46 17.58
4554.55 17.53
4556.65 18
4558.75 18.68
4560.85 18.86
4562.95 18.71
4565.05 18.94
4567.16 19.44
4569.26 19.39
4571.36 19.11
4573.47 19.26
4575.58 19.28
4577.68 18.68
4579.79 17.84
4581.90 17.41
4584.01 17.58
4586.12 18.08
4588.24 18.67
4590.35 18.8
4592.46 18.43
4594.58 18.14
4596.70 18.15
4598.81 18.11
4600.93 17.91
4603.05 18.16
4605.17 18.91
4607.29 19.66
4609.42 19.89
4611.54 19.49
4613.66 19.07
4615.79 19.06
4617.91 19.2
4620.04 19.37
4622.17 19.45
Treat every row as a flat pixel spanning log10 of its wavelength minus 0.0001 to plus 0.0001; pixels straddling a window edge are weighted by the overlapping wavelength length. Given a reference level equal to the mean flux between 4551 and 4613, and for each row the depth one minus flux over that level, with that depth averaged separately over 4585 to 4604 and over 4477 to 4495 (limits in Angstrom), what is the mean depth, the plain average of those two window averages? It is 0.036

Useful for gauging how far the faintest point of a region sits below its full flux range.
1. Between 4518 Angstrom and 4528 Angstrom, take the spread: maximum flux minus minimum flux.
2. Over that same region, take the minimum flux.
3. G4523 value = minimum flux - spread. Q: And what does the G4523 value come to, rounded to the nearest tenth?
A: 12.3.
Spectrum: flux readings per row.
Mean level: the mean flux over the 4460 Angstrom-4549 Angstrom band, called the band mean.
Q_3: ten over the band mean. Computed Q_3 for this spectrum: 0.57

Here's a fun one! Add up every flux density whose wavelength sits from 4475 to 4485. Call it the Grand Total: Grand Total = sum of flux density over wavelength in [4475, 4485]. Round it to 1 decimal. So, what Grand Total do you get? 89.0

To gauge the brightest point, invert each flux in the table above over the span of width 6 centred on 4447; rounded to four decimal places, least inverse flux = 0.0578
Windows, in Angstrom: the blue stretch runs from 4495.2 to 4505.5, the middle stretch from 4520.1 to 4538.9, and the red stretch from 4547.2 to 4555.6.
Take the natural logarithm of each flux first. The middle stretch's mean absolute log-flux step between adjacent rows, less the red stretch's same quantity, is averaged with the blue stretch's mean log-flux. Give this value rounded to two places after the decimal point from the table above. 1.47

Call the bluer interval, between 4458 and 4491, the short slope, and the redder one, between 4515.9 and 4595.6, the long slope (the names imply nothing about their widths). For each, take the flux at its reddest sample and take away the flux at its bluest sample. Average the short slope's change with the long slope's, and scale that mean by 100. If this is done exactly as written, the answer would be 112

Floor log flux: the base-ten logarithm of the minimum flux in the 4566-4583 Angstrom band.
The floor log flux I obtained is 1.24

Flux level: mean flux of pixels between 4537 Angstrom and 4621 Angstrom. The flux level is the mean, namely 18.5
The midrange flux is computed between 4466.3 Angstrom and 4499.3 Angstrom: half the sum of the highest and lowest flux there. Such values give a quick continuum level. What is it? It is 17.6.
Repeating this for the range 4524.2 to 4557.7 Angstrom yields 17.1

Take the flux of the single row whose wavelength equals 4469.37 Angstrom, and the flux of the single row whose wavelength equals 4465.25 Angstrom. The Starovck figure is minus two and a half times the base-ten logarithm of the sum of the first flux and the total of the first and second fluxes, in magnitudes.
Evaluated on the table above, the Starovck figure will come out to -4.27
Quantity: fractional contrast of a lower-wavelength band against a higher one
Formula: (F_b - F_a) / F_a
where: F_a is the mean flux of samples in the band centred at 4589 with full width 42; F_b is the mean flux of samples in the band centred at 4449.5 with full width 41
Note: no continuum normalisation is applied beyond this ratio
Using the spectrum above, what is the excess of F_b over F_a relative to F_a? -0.13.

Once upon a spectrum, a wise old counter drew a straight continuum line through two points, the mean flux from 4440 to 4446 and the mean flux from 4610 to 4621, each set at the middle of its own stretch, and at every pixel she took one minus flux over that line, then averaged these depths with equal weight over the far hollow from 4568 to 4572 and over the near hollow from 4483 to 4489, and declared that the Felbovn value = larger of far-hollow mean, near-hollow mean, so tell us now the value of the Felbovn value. 0.003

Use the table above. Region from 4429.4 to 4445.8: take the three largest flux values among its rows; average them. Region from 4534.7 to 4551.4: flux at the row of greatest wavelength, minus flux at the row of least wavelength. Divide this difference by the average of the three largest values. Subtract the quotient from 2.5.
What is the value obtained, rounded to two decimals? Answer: 2.46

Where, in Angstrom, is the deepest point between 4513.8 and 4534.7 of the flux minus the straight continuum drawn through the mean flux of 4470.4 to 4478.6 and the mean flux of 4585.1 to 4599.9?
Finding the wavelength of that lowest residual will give 4529.45 Angstrom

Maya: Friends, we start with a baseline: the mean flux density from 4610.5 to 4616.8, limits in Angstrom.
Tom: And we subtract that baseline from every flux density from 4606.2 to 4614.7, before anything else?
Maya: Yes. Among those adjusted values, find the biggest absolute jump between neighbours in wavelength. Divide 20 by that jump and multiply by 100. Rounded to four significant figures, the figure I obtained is 4762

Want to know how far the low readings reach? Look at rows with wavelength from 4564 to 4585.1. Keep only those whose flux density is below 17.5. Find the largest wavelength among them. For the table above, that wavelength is 4581.90 Angstrom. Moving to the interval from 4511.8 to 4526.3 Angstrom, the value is 4525.28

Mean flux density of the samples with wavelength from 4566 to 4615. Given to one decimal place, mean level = 18.7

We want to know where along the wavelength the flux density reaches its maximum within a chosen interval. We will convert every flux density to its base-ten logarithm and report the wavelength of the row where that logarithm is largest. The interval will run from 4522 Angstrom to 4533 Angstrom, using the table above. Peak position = 4523.20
